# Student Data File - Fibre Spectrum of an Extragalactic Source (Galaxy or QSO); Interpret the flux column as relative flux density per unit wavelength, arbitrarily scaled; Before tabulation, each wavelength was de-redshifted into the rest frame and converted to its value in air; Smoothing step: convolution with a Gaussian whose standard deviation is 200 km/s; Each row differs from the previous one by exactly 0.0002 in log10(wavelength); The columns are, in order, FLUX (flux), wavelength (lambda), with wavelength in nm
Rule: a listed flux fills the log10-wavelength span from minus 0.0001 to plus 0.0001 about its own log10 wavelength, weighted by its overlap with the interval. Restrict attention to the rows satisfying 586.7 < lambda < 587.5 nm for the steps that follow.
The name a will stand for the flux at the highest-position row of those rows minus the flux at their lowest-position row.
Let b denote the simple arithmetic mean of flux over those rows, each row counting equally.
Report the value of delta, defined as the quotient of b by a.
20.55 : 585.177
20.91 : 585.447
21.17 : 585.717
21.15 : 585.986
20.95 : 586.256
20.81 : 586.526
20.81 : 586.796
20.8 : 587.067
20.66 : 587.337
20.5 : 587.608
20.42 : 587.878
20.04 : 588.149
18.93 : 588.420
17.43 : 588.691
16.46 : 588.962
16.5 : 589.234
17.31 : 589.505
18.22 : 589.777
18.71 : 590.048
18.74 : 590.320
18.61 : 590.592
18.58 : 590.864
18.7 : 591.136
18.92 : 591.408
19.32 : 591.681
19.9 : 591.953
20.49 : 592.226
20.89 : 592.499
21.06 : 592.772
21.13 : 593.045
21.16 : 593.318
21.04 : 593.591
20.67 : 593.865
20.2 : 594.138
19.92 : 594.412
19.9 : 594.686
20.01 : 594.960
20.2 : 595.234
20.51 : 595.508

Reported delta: -138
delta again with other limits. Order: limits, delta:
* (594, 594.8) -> -67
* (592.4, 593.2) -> 88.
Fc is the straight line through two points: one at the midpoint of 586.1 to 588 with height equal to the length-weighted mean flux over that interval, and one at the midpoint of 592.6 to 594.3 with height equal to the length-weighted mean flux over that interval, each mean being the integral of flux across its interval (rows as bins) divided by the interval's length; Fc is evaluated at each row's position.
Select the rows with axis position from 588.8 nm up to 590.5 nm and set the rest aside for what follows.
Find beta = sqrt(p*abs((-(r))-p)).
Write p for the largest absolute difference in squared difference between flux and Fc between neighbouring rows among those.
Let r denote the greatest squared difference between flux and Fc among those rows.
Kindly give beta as 12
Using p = 6.2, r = 18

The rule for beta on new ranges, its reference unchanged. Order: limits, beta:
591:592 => 3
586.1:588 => 0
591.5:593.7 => 2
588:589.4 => 14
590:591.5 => 2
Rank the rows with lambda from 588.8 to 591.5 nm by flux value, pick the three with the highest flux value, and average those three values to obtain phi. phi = 18.8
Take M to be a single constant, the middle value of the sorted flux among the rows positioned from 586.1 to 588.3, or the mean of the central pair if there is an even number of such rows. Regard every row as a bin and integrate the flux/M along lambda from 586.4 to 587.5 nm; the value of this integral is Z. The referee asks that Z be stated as 1.101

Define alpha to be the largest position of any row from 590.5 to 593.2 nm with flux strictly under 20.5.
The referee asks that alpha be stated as 592.226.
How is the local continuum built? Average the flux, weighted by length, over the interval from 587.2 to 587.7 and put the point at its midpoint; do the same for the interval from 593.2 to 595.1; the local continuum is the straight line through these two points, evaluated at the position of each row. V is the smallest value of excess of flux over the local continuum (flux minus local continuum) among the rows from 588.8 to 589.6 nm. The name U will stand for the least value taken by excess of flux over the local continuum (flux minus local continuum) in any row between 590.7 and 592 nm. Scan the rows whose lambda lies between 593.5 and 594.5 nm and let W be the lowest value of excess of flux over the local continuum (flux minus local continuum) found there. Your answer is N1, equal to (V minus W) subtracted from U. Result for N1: 2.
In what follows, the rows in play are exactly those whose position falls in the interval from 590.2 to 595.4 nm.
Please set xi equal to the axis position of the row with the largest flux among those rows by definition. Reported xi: 593.318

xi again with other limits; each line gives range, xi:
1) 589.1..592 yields 591.953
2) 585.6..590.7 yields 585.717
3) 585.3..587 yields 585.717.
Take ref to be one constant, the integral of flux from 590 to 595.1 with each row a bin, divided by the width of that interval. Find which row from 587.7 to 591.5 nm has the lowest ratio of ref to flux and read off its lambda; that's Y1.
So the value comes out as 587.878 nm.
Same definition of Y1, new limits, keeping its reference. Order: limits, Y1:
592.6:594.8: 593.318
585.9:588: 585.986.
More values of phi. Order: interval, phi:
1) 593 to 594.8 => 21.1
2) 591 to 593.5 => 21.1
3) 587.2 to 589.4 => 20.5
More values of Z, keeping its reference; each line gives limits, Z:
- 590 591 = 0.900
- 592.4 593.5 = 1.118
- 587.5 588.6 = 1.054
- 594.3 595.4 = 1.062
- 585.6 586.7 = 1.116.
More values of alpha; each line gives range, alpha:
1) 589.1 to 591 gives 590.864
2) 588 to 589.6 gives 589.505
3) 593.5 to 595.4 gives 595.234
